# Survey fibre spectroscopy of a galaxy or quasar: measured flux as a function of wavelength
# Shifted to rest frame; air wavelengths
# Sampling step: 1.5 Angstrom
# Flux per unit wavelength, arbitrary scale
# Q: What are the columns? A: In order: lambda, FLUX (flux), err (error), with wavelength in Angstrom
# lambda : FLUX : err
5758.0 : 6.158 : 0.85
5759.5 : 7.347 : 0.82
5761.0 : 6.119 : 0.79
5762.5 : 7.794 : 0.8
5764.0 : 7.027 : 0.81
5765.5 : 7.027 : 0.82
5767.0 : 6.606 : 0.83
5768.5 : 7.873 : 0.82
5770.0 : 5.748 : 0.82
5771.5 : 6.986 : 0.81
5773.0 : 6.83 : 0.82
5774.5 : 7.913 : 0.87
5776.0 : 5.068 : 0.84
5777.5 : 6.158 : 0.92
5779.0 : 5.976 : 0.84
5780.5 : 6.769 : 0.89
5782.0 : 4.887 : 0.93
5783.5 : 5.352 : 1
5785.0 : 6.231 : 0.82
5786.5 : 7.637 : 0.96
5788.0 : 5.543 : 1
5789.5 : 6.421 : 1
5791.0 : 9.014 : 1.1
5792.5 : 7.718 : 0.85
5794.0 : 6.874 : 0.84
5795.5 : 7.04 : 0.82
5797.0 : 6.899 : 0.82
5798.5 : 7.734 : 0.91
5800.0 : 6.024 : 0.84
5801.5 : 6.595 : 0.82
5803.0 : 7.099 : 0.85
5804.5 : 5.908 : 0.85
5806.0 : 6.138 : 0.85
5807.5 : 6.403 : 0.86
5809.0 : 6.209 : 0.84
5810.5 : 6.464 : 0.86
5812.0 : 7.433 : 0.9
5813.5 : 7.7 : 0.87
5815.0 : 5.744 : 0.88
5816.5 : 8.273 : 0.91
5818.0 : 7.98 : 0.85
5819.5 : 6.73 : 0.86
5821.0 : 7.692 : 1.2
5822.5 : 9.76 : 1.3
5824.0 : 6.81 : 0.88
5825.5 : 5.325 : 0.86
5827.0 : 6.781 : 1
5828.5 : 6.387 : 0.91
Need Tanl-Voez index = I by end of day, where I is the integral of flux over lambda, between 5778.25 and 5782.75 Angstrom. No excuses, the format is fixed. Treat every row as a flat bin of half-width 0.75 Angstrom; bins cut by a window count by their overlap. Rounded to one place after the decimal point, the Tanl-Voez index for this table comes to 26.4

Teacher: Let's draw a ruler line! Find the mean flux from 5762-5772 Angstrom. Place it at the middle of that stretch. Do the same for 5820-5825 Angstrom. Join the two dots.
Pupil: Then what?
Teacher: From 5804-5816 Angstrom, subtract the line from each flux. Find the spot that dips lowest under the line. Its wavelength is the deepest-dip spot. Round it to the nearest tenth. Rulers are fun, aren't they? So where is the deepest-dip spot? 5815.0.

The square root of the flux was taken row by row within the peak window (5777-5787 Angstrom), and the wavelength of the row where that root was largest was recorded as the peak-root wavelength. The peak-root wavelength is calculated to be 5786.5 Angstrom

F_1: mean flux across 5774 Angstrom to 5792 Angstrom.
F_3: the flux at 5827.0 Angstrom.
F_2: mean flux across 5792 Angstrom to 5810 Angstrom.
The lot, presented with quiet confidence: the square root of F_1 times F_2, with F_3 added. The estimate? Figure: 13.3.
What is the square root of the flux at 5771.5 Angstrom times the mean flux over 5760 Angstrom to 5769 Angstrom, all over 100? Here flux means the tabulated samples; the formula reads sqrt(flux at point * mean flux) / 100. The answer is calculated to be 0.070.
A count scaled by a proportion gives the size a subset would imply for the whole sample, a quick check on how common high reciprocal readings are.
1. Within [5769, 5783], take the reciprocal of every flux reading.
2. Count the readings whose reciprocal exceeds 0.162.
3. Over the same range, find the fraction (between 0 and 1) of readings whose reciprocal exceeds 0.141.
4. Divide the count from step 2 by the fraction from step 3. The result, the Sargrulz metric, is 5.6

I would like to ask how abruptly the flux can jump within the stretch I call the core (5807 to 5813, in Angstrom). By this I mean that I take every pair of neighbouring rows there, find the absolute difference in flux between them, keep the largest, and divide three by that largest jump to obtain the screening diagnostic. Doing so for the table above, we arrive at 3.10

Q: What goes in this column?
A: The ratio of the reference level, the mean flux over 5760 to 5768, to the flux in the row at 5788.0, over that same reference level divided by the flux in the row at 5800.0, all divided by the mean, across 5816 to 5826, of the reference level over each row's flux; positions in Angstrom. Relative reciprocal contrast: 1.14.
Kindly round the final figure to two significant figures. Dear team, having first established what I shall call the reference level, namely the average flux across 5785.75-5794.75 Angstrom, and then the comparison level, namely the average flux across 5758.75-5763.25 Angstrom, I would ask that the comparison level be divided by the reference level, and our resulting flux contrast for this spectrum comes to 0.98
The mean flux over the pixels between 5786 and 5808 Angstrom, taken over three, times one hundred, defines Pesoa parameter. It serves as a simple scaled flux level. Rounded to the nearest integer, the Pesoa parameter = 229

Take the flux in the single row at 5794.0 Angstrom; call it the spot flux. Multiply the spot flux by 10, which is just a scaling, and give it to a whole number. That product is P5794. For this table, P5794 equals 69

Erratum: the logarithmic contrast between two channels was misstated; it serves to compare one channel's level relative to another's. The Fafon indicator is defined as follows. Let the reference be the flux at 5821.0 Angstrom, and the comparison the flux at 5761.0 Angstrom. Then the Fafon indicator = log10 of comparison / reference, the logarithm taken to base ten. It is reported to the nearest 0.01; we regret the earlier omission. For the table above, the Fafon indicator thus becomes -0.10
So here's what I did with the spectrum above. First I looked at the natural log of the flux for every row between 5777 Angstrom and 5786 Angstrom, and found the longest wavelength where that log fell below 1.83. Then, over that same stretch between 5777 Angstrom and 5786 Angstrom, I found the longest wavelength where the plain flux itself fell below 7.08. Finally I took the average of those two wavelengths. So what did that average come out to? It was 5785.0 Angstrom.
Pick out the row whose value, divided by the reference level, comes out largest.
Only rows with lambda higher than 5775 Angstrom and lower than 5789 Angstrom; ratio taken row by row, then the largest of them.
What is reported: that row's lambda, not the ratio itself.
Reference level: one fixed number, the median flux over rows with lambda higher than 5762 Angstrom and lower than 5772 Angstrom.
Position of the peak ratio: 5786.5 Angstrom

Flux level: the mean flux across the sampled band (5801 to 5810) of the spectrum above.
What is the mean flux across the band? 6.39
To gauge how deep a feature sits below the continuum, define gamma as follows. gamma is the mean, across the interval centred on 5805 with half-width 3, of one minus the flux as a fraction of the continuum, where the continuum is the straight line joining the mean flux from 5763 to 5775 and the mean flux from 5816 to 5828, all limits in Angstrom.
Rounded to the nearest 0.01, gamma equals 0.12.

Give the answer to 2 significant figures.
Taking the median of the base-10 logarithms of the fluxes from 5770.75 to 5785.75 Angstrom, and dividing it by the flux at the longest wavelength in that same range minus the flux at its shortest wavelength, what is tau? -1.0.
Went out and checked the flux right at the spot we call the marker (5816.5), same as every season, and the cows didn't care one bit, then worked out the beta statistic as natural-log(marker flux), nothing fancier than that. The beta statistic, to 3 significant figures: 2.11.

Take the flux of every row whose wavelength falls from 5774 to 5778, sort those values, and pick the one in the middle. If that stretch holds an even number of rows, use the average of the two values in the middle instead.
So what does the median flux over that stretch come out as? 6.2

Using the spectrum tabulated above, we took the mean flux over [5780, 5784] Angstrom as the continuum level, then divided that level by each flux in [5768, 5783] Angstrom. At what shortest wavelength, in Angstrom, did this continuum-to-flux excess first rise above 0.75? 5770.0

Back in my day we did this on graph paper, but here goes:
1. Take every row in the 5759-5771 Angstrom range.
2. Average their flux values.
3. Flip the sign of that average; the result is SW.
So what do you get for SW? -6.94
